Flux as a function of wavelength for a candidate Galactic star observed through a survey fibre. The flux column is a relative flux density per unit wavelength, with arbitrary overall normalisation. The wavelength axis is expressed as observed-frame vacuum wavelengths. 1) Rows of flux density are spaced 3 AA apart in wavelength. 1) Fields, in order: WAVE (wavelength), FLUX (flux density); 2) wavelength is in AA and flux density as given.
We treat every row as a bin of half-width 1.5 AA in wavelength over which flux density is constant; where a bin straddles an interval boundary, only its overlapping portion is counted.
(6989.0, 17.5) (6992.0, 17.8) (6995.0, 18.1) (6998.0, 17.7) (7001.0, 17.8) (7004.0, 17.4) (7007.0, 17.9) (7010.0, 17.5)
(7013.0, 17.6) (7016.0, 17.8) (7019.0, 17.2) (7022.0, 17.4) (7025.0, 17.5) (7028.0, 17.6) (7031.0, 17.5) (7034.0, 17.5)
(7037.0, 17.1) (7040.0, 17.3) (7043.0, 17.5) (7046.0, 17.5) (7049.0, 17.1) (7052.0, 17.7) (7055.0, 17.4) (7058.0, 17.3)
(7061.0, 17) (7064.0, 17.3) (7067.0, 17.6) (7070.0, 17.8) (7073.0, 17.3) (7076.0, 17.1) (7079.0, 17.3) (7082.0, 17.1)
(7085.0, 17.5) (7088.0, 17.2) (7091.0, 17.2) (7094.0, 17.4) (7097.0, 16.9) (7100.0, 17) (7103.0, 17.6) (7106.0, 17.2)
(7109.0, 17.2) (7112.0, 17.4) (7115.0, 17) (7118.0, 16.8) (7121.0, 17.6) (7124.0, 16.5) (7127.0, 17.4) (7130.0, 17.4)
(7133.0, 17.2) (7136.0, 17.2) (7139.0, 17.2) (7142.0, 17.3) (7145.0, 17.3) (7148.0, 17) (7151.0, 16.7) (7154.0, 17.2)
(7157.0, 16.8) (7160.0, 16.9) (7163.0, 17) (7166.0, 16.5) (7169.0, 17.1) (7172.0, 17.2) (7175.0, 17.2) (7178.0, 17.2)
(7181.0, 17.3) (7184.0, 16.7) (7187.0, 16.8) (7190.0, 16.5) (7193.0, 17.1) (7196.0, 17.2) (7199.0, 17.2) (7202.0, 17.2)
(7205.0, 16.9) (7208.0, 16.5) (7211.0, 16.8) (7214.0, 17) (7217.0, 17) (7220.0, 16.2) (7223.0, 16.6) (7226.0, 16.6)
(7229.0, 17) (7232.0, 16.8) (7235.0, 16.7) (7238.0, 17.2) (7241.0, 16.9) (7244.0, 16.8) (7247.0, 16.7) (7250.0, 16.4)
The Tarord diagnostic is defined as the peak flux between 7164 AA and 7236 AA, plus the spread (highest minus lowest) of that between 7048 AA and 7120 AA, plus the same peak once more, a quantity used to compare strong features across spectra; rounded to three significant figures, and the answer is 35.6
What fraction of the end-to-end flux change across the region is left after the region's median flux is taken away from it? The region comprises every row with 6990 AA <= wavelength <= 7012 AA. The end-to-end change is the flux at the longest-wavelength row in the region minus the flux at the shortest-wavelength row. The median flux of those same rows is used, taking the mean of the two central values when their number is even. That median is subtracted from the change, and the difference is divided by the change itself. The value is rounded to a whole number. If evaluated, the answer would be 60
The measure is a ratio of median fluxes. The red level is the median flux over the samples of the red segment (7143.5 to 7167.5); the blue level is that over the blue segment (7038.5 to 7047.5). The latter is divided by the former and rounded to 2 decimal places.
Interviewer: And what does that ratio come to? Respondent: 1.03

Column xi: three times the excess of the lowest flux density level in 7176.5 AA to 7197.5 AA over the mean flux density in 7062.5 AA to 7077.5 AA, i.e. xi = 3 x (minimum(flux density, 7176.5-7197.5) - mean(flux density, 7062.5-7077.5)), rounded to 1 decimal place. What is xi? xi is -2.8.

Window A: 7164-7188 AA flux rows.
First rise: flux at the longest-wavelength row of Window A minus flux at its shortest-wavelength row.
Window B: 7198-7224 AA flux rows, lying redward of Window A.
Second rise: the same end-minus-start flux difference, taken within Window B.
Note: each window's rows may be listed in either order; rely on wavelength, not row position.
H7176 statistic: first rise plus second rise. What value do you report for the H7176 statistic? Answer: -0.30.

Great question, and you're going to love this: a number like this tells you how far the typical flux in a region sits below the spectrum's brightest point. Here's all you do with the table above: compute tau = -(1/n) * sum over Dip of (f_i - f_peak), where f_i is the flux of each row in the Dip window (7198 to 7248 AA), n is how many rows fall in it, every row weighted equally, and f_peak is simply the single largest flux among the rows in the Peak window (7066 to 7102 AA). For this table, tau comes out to 1.0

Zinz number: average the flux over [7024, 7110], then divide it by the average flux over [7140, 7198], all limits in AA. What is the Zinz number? 1.02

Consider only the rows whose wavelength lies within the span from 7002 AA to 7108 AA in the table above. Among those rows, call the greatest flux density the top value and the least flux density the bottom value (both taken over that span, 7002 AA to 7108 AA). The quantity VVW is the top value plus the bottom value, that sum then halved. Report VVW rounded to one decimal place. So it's 17.4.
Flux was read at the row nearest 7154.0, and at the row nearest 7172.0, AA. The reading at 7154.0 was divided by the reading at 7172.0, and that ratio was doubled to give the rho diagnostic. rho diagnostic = 2.00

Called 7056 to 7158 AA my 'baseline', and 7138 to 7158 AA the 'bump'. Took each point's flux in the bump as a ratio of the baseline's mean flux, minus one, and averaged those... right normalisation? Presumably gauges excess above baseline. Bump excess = -0.0078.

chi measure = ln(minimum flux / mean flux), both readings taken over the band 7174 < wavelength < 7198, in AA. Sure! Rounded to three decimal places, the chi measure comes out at -0.030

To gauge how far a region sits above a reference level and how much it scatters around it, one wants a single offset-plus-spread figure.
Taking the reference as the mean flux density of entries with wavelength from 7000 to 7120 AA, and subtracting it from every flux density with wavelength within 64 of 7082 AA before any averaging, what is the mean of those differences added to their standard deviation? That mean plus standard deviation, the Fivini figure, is 0.18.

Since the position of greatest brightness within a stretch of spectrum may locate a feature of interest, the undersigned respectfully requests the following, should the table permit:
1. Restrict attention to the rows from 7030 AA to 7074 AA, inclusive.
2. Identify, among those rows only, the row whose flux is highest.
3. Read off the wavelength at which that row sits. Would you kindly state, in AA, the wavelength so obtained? 7070.0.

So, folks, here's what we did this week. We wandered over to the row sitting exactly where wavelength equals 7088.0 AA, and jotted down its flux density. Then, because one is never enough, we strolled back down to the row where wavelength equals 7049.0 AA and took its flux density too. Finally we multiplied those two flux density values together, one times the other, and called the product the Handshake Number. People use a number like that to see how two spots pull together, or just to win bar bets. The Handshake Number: 294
